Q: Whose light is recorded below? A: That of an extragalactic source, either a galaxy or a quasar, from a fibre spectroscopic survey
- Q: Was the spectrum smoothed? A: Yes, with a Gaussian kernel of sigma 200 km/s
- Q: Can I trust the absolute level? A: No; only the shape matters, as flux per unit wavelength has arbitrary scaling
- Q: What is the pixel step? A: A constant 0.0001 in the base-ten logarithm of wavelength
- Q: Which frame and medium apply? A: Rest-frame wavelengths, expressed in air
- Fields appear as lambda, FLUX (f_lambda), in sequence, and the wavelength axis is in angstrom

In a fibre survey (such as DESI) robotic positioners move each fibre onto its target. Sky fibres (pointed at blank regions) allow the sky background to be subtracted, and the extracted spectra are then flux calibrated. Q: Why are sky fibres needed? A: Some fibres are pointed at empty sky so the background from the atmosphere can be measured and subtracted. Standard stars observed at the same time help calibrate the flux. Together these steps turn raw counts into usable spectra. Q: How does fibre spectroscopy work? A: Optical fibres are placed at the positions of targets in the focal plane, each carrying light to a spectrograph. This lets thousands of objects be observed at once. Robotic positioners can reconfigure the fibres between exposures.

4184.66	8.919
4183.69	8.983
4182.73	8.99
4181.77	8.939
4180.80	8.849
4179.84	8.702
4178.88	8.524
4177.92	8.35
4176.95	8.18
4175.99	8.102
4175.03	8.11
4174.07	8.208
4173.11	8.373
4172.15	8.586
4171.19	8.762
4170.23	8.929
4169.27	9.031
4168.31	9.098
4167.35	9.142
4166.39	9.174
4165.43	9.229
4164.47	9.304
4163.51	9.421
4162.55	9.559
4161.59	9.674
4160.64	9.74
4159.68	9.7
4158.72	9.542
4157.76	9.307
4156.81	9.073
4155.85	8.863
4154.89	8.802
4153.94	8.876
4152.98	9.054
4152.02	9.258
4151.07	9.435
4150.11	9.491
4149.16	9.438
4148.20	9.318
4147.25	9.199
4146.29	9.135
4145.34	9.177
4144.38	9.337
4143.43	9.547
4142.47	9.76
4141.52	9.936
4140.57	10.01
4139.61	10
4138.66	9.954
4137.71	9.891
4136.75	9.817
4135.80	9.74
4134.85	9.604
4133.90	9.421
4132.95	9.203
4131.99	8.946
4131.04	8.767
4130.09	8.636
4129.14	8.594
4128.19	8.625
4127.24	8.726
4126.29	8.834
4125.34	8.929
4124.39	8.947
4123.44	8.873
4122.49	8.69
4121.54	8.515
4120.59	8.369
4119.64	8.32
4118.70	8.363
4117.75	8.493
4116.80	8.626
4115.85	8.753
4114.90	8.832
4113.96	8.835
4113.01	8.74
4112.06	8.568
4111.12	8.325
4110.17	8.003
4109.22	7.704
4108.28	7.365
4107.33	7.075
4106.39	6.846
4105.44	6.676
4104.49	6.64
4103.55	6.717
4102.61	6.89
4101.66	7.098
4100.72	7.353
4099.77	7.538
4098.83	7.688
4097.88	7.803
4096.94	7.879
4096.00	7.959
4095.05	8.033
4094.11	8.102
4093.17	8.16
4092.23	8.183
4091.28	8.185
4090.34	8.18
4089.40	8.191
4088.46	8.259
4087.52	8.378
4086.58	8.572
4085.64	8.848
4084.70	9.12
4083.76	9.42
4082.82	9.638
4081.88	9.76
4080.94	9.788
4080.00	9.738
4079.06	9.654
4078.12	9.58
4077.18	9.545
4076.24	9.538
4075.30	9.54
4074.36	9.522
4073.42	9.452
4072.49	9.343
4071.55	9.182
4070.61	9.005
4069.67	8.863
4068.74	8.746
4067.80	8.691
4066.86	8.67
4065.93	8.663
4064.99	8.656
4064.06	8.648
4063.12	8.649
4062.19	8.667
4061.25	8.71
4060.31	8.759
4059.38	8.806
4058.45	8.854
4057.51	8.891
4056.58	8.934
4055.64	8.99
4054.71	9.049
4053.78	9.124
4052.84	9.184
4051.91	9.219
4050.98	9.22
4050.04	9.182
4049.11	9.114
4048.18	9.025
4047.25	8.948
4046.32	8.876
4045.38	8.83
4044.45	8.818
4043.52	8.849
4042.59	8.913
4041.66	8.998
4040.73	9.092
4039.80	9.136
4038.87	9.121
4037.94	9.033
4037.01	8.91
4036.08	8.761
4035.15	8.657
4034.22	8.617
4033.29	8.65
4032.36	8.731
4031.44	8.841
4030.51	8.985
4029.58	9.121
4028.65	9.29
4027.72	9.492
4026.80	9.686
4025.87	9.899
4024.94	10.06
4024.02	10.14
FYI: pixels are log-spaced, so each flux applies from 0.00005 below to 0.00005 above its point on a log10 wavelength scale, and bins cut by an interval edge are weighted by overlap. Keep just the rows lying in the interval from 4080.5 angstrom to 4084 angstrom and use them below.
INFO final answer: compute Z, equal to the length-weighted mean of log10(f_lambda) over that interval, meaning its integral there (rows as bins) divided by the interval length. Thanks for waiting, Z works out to 0.99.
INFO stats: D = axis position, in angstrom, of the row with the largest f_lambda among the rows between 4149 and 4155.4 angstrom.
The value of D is 4150.11 angstrom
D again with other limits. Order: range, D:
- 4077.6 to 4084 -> 4080.94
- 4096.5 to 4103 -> 4096.94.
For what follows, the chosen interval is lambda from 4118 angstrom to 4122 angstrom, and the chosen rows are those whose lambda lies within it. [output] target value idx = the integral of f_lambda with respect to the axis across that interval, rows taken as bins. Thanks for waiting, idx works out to 34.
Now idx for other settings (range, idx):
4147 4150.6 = 34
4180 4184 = 36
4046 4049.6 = 32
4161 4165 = 38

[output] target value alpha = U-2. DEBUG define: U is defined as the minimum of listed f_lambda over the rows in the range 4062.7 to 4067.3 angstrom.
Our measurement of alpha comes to 6.6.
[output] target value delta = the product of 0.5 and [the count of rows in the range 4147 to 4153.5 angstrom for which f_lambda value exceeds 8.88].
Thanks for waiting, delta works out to 3.5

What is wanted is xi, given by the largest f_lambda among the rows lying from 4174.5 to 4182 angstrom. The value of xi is 8.939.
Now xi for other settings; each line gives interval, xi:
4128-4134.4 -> 9.421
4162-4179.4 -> 9.559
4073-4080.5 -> 9.738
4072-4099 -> 9.788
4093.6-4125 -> 8.947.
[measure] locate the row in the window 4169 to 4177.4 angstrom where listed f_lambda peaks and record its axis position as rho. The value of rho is 4169.27 angstrom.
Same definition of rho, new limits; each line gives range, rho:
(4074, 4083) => 4080.94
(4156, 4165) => 4160.64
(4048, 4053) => 4050.98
